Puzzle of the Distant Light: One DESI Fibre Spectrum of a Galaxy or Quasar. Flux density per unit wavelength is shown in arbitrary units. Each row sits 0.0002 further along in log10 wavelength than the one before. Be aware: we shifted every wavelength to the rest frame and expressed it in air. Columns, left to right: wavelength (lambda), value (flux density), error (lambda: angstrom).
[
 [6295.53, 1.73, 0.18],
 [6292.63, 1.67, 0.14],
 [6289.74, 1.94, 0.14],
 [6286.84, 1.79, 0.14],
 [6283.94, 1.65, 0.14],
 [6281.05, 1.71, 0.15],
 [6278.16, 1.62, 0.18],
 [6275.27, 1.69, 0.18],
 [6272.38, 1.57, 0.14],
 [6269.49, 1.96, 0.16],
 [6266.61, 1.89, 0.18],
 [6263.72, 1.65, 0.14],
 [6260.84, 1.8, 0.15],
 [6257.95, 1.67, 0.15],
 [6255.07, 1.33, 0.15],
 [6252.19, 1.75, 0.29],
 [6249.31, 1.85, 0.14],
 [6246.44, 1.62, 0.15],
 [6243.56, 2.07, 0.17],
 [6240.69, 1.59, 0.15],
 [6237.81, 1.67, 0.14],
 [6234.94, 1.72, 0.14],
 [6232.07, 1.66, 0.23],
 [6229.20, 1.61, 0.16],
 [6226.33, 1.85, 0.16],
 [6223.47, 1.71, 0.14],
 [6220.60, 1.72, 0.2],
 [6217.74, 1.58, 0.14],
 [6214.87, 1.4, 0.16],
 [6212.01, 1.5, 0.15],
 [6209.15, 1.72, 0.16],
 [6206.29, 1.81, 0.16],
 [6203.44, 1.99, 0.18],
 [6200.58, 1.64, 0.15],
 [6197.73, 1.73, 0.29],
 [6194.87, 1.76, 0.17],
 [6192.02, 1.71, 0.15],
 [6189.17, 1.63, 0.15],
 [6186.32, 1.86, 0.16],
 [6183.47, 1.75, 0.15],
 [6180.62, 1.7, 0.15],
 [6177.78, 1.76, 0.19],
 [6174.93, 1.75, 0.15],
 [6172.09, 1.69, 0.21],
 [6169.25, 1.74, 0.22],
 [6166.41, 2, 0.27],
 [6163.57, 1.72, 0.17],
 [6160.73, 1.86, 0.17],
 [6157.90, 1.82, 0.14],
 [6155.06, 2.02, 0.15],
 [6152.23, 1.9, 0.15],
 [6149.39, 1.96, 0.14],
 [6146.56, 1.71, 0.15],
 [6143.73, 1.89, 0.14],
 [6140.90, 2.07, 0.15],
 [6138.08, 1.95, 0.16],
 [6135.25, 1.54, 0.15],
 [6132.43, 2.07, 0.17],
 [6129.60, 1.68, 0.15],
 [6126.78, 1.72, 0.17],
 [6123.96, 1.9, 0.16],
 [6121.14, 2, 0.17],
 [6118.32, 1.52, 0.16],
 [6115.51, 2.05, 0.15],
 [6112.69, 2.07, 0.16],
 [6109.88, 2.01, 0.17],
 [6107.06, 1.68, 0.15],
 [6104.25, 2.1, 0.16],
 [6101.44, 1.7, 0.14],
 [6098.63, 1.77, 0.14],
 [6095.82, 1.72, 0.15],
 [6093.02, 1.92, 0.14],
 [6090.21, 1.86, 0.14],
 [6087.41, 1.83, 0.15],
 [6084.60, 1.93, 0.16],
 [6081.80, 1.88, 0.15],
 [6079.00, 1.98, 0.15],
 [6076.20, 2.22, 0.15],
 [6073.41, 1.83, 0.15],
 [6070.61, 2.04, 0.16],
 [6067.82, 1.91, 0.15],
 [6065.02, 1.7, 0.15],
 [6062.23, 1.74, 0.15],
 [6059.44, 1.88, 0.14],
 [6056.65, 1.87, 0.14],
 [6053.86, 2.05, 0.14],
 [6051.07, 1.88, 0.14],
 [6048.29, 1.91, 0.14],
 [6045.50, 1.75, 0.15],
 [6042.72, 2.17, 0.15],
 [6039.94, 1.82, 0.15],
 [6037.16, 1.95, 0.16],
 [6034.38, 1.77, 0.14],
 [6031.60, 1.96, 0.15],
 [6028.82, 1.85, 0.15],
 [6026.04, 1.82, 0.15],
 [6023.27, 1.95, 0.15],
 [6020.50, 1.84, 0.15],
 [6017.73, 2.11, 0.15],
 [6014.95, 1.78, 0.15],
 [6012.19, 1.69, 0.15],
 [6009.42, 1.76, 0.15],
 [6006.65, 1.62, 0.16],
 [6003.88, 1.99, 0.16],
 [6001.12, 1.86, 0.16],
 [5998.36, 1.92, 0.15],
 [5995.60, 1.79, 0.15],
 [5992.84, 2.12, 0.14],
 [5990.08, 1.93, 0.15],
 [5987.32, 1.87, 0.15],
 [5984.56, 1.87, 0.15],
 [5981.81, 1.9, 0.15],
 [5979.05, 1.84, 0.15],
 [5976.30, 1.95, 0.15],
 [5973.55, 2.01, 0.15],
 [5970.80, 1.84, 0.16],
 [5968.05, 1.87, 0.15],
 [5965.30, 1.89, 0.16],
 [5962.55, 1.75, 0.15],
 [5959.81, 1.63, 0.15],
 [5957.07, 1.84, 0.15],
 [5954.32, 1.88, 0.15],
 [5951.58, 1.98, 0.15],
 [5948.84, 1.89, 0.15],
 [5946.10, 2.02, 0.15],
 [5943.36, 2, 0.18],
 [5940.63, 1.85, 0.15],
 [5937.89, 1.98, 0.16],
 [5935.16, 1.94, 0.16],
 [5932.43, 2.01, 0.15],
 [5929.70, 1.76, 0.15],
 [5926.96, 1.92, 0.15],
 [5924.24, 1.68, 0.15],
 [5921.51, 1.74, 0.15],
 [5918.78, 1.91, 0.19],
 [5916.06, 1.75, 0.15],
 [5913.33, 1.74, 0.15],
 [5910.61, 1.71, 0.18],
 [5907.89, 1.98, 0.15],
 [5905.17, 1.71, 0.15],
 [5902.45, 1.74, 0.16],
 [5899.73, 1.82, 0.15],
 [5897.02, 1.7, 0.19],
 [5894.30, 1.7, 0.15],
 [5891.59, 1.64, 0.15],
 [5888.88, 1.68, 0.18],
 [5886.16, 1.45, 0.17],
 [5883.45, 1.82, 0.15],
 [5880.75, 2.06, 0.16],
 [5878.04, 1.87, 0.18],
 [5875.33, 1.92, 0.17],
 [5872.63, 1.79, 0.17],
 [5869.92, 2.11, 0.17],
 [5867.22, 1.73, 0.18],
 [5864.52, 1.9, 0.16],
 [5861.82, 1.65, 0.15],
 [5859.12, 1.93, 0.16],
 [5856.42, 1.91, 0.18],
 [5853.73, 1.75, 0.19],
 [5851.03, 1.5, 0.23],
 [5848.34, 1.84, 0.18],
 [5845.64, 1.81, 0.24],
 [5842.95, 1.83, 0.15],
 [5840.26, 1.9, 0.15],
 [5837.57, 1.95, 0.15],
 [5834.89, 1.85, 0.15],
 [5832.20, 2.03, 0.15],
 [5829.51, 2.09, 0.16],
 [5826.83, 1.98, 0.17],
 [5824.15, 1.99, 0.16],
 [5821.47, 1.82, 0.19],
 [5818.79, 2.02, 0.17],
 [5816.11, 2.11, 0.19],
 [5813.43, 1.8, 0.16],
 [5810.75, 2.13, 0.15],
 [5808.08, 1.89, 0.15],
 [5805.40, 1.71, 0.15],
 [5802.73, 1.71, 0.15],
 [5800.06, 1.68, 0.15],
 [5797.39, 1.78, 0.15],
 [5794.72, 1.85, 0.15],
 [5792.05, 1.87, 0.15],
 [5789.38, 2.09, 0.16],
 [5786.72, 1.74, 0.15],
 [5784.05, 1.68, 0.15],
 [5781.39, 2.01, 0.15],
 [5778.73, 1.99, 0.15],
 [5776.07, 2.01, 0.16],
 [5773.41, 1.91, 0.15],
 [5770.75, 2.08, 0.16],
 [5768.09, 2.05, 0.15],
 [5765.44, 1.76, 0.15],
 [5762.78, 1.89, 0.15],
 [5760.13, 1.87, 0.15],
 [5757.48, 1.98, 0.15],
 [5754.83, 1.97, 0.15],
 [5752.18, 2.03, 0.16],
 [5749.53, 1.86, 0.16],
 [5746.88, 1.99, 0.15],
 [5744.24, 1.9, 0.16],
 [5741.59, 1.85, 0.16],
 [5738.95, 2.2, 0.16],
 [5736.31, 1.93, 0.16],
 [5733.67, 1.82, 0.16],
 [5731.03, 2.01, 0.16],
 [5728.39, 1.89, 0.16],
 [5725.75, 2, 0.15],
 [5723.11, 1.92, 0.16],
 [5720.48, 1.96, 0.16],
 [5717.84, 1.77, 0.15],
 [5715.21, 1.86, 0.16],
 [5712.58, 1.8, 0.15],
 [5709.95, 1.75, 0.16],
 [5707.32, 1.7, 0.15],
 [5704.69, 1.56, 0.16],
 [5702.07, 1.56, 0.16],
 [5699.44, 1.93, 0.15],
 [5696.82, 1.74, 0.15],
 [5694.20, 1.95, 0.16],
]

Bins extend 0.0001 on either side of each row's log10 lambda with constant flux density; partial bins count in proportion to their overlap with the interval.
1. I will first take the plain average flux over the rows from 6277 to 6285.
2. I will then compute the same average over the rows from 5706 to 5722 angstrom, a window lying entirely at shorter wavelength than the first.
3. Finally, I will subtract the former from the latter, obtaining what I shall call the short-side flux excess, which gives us 0.15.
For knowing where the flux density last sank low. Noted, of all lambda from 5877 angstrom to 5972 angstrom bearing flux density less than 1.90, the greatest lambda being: 5970.80 angstrom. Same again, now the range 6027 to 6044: 6039.94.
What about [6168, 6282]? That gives 6281.05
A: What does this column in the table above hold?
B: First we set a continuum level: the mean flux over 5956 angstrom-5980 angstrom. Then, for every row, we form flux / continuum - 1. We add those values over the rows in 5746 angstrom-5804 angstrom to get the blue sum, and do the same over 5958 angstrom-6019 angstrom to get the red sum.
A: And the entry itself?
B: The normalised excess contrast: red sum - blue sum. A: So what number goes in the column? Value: -0.4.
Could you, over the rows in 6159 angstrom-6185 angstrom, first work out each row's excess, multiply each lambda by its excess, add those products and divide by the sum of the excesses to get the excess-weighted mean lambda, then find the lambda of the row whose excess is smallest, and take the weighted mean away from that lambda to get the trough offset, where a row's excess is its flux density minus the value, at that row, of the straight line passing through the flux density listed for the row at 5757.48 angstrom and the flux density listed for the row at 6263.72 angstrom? 4.2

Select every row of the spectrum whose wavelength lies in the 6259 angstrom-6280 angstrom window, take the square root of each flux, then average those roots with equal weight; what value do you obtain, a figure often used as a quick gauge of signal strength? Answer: 1.32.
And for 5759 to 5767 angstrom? 1.36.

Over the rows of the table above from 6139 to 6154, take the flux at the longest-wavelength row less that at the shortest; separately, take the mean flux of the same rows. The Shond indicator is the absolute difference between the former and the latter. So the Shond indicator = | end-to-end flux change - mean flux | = 2.08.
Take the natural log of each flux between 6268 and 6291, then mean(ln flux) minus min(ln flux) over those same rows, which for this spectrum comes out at 0.10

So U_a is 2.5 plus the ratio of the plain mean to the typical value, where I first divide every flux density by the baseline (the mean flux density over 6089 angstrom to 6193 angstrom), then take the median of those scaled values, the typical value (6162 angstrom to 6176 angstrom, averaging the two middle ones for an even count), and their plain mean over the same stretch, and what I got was 3.52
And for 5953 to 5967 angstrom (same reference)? 3.48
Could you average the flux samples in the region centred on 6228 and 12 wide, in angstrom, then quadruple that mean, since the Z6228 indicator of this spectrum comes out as 6.83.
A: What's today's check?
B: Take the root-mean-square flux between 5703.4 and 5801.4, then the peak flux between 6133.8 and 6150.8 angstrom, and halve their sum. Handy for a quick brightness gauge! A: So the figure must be 1.983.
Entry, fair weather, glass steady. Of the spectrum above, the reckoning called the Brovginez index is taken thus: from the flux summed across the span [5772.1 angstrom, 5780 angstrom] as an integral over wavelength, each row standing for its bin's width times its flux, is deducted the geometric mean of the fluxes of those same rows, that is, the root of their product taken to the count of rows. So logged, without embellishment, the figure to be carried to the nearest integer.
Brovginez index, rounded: 14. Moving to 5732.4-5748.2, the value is 29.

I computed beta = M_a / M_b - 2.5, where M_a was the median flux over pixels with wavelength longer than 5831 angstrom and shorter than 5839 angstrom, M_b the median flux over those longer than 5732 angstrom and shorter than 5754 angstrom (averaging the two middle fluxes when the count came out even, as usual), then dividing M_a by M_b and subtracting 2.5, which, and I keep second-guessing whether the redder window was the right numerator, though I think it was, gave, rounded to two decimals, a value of -1.48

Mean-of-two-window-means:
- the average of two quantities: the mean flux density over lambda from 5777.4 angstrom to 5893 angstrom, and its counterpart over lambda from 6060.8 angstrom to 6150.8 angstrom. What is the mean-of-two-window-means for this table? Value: 1.87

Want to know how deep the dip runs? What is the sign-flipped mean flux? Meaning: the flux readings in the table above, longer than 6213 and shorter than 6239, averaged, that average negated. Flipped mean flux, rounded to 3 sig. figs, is -1.66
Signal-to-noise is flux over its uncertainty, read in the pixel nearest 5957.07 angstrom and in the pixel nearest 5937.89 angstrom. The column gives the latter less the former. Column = 0.1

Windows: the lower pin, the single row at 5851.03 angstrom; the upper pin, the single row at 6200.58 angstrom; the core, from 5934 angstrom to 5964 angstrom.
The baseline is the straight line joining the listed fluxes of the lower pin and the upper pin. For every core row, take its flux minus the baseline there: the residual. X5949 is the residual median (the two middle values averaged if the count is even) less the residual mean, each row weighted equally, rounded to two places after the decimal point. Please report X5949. 0.00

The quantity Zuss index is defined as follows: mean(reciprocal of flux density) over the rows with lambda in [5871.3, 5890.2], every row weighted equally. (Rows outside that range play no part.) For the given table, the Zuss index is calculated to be 0.562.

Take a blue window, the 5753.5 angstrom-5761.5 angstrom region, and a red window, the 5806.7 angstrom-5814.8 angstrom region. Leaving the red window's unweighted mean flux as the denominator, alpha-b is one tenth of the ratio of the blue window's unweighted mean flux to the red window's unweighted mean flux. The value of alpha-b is 0.100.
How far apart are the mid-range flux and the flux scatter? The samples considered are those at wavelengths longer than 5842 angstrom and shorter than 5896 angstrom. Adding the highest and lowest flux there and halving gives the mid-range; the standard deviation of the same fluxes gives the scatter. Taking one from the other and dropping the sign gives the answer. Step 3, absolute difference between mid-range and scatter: 1.62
